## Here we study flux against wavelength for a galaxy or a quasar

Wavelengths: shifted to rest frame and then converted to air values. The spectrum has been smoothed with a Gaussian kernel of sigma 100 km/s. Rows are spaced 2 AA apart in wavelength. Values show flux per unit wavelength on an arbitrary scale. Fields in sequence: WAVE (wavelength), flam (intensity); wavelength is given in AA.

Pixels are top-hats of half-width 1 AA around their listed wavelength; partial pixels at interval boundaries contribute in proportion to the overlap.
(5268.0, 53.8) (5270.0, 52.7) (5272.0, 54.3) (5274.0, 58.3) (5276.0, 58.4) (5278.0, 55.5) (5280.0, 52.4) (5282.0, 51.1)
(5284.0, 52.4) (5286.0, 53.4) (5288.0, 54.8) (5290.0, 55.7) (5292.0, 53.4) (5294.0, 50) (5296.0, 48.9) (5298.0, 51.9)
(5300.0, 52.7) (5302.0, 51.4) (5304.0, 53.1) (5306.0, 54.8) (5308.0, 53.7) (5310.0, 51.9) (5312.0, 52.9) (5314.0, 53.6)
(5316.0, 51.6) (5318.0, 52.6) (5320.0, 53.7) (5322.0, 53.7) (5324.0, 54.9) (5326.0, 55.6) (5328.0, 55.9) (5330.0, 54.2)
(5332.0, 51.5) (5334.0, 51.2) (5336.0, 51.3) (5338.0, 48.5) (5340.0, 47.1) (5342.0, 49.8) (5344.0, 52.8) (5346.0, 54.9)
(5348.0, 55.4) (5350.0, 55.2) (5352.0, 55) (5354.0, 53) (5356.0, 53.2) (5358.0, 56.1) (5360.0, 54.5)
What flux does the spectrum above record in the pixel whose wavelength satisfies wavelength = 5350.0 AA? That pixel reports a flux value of 55.2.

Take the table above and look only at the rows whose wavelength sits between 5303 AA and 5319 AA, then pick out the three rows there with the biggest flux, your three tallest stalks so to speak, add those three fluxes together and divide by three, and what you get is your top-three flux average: 54.0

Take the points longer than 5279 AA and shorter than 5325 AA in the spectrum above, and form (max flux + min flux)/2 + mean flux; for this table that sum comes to 105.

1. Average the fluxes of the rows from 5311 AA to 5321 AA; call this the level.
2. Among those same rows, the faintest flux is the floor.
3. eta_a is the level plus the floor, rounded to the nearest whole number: 104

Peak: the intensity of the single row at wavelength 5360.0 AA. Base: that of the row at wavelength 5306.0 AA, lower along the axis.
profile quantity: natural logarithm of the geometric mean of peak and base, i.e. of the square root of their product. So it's 4.00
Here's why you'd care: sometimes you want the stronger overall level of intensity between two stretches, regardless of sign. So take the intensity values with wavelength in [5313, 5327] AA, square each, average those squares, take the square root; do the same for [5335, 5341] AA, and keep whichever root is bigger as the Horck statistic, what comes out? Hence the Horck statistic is 53.7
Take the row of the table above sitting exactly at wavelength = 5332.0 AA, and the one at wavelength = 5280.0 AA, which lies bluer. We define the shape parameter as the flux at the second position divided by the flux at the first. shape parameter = 1.02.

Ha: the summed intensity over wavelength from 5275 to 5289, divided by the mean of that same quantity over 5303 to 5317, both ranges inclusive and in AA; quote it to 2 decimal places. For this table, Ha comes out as 7.12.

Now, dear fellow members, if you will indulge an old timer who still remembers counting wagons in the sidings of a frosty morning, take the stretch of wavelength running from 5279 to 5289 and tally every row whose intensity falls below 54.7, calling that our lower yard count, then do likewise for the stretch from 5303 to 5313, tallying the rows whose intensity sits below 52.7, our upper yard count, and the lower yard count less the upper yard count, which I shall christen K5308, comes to 3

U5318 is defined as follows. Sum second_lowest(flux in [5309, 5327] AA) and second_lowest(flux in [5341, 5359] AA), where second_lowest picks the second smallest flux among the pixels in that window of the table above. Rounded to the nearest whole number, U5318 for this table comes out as 105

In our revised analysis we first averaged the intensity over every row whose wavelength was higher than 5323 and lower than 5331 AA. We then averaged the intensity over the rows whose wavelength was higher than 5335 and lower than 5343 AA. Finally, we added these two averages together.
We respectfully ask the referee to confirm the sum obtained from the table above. 104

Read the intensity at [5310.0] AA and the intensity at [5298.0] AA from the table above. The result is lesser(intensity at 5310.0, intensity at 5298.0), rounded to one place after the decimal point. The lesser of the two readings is 51.9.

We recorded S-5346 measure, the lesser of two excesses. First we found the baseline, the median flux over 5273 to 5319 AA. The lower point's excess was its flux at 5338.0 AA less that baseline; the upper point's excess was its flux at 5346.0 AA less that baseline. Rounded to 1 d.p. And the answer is -4.4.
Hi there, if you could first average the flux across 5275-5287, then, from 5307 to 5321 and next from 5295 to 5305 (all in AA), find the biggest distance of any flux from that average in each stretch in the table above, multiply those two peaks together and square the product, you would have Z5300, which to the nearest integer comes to 127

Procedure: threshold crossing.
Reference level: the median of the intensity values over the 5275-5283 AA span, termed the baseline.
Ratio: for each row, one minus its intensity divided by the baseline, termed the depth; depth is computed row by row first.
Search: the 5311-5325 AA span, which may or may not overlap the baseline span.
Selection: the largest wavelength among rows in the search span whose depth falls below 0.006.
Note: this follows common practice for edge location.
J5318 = 5324.0 AA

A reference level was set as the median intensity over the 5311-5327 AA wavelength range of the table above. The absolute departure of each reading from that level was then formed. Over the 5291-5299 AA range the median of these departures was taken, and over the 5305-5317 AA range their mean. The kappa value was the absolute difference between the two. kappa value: 1.73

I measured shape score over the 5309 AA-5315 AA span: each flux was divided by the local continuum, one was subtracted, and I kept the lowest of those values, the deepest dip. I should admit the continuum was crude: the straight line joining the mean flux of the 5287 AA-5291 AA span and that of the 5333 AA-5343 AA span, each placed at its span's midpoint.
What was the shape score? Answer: -0.02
